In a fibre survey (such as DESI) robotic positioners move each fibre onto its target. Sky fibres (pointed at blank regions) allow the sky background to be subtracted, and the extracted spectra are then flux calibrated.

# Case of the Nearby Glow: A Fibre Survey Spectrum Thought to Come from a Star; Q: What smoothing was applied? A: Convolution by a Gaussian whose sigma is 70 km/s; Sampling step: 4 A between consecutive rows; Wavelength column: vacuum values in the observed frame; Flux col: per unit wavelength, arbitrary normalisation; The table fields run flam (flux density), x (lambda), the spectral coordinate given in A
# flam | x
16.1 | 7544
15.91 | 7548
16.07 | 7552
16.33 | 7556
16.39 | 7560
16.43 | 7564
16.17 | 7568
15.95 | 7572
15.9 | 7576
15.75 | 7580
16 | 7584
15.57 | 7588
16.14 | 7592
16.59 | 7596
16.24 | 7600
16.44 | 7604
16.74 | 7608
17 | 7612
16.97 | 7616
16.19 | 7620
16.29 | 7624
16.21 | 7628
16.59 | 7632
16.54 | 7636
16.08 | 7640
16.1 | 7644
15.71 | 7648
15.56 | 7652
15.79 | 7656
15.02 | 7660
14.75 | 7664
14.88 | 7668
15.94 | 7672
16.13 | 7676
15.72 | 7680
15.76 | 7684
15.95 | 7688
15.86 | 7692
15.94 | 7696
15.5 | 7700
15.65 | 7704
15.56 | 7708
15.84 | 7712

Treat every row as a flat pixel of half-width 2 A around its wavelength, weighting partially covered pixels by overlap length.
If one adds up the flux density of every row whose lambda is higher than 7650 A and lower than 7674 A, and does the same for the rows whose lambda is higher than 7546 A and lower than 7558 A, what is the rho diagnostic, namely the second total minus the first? -44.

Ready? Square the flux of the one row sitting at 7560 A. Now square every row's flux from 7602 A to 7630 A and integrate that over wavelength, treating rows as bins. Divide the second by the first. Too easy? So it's 28.6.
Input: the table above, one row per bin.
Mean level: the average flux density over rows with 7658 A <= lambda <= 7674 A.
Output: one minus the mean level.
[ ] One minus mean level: -14.1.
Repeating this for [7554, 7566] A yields -15.4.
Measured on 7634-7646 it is -15.2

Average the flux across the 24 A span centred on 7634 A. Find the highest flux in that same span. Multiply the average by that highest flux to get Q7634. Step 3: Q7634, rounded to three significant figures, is 270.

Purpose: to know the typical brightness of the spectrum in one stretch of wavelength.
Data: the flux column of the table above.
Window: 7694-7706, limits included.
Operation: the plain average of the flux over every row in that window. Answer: 15.7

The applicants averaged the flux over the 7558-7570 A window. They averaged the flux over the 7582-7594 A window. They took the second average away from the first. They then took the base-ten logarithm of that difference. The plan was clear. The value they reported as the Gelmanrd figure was -0.4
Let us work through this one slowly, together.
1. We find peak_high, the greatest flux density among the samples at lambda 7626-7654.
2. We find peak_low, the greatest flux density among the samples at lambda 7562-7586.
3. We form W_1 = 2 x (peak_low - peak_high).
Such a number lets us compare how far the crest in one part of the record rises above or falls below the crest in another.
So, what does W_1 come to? -0.3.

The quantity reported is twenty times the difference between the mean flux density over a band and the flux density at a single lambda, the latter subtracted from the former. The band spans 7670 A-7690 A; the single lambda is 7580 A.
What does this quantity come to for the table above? 3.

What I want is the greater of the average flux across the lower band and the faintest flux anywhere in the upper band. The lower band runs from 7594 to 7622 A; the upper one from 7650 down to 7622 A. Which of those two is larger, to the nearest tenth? 16.6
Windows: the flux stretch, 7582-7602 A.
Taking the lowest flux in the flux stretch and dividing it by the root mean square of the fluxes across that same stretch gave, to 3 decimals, 0.966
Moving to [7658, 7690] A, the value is 0.950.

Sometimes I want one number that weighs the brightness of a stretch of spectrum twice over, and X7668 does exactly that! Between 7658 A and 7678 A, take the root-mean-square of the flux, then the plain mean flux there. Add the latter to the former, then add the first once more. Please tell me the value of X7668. 46.1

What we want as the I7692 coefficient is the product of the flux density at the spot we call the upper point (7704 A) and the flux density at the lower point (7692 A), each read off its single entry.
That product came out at 248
